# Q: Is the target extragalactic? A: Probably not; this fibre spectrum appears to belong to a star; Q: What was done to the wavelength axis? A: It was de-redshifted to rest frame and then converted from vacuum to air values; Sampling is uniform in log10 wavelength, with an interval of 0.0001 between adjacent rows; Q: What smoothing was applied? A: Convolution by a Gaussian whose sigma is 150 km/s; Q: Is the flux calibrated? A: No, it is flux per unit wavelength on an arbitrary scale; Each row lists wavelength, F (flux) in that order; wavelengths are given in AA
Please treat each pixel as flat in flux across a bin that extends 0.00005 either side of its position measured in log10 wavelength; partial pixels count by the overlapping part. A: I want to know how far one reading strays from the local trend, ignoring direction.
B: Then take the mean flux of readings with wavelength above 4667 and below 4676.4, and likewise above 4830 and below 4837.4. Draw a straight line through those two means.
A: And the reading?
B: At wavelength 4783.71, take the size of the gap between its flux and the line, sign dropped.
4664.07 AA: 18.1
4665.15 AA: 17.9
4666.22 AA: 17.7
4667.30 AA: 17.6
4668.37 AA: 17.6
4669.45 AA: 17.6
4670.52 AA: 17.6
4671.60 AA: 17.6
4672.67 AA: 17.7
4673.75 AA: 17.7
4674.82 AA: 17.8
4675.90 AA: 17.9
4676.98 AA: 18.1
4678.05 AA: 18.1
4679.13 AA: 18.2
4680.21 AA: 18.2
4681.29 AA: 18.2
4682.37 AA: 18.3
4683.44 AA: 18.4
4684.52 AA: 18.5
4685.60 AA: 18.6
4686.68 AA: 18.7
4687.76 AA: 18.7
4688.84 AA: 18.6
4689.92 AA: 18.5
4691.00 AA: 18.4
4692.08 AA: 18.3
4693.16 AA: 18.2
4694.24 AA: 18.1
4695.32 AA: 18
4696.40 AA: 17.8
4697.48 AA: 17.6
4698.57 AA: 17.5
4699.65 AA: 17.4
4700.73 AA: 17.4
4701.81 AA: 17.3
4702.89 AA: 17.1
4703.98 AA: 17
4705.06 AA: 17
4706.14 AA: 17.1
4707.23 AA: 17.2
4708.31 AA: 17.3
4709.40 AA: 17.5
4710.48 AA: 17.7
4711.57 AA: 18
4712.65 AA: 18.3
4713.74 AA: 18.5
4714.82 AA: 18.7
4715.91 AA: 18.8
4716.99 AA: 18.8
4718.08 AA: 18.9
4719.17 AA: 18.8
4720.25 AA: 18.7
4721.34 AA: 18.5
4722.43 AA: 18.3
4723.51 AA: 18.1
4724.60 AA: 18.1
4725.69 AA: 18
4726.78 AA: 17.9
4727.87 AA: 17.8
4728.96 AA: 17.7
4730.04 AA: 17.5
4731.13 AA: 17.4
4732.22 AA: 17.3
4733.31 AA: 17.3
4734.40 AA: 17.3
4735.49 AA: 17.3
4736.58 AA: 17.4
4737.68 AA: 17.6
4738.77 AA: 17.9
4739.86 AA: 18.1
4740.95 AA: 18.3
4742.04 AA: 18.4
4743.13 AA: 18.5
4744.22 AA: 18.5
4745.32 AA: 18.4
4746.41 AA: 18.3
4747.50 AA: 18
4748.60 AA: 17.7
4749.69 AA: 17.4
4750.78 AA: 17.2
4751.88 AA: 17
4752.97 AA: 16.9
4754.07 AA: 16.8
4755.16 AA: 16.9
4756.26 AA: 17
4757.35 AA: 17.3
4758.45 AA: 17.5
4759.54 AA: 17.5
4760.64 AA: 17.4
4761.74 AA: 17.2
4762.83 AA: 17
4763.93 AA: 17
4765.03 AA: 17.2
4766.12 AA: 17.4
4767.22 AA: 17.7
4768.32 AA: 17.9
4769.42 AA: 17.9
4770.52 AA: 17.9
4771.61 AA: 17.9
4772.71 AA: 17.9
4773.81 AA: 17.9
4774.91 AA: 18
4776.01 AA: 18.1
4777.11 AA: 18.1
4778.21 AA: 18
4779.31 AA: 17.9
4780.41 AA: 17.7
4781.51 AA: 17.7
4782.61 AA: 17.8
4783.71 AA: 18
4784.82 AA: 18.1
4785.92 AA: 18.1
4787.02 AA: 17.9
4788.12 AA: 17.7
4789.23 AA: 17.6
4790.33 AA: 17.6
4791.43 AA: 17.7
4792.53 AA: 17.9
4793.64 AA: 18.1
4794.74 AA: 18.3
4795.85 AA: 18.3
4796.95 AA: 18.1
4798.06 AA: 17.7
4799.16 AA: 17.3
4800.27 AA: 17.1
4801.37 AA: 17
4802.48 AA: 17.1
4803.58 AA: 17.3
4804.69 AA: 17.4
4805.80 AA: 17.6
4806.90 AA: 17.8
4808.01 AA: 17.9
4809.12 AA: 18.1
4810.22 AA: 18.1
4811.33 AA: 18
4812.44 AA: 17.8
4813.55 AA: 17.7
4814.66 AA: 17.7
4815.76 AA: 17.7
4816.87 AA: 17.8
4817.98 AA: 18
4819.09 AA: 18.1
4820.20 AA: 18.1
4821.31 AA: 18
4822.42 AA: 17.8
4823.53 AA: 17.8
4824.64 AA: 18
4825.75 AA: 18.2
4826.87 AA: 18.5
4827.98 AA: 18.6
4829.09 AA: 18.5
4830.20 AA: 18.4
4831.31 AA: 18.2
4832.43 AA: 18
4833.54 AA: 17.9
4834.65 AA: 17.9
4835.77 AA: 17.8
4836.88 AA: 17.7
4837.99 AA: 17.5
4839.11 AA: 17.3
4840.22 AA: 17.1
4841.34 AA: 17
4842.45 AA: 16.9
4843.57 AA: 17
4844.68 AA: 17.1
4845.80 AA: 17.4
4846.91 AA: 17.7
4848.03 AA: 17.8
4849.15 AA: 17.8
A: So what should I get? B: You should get 0.1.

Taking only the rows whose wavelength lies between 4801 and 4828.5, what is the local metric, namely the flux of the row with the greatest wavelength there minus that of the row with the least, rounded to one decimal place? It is 1.6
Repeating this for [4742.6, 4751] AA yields -1.3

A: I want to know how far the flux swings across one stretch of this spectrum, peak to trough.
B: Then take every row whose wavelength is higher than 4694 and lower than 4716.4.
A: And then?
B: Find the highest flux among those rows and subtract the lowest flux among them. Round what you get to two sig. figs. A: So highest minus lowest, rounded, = 1.8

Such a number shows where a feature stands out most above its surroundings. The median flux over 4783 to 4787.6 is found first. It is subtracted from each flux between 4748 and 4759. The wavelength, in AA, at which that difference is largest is 4748.60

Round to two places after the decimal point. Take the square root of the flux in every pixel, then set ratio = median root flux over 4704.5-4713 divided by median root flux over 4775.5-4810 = 0.99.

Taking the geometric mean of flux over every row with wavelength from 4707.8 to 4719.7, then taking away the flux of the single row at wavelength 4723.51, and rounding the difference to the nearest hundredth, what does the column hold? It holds 0.19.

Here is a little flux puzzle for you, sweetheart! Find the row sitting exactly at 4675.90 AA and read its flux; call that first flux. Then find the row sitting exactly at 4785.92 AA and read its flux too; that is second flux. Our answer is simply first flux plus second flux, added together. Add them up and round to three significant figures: 36.0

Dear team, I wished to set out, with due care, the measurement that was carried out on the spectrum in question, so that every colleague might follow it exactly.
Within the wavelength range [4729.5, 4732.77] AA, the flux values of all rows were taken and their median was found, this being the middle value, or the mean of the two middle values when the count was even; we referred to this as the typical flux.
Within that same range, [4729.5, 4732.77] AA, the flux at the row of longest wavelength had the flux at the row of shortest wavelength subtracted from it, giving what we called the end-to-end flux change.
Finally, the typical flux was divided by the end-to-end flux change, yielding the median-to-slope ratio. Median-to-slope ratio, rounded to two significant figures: -87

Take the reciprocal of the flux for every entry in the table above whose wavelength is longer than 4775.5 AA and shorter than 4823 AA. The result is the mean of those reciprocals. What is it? 0.0562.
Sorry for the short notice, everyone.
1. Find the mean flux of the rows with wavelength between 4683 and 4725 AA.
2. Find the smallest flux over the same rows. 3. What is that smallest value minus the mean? -1.1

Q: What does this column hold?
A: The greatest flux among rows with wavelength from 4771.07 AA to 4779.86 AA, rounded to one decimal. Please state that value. 18.1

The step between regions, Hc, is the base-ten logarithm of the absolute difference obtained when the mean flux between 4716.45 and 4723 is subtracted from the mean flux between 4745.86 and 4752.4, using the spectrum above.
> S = 0.0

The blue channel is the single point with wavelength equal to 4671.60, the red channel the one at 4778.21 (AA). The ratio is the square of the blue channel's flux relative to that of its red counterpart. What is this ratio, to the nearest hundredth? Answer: 0.96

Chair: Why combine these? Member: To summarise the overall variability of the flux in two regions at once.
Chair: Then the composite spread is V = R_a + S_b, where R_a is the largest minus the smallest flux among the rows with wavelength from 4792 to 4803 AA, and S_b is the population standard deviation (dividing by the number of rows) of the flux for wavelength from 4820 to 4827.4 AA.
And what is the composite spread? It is 1.5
